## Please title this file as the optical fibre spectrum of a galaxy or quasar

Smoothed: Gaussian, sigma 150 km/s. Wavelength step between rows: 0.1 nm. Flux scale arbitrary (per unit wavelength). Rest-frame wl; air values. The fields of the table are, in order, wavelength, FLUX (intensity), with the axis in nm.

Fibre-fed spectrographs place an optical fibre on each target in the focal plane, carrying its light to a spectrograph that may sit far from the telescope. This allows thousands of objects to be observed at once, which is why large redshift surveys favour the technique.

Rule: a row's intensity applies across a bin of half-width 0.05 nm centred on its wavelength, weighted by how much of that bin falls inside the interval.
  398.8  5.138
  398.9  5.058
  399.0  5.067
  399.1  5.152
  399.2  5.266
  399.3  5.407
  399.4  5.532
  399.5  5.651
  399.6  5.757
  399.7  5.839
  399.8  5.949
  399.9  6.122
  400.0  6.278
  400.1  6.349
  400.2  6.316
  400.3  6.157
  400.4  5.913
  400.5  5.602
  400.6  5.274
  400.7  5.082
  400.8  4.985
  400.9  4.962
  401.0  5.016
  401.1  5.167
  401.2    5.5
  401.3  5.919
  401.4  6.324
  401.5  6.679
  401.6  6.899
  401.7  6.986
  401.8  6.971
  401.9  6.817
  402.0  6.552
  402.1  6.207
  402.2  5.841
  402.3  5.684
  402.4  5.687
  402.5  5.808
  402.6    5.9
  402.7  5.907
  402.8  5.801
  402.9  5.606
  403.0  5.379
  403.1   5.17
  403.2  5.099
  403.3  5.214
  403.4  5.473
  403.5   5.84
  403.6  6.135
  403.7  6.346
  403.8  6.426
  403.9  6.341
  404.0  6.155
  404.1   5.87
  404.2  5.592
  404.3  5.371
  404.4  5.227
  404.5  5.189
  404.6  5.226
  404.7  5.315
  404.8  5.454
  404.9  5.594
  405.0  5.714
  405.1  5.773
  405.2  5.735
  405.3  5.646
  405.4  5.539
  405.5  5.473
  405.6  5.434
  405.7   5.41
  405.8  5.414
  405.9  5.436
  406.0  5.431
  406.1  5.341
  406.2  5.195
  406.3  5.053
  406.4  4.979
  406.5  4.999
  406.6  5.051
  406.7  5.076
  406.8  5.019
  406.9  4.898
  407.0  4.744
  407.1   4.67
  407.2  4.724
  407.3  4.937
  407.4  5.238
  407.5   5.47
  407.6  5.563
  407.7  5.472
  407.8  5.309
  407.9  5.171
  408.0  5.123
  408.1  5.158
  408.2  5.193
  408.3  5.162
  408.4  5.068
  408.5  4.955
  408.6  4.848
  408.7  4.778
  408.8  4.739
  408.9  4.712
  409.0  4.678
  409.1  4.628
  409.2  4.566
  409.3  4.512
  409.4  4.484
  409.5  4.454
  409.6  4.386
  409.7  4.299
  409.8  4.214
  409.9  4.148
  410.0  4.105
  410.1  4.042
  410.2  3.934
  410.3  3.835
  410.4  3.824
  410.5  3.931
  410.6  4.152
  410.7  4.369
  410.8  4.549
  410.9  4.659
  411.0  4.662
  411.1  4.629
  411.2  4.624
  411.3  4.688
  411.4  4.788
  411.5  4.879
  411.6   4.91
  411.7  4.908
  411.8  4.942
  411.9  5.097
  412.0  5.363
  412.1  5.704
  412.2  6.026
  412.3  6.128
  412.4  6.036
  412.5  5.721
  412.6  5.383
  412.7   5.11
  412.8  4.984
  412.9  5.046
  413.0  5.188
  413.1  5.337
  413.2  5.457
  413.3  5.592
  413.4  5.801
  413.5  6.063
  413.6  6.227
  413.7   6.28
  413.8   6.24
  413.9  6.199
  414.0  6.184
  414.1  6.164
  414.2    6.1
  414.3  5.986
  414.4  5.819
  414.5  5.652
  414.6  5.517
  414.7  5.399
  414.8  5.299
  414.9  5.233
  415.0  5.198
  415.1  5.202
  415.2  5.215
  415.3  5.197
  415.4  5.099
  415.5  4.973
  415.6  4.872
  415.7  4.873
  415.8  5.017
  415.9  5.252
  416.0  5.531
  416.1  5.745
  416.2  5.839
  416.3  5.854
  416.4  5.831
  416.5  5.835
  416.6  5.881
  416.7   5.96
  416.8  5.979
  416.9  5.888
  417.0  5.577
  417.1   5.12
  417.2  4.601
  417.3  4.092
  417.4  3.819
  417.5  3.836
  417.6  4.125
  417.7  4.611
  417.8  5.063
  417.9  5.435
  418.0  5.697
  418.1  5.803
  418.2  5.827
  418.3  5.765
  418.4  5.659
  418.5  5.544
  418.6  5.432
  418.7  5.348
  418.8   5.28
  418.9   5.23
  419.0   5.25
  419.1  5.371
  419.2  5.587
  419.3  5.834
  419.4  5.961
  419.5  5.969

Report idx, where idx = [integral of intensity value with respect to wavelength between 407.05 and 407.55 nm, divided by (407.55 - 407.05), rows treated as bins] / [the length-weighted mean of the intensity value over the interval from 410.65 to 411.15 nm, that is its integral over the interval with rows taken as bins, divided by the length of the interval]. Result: 1.1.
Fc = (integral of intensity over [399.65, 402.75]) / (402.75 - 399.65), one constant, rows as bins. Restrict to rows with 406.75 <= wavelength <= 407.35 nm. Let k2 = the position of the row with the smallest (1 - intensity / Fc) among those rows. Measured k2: 406.8 nm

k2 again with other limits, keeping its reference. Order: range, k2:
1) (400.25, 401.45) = 401.4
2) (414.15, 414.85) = 414.2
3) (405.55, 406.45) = 405.9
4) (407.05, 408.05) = 407.6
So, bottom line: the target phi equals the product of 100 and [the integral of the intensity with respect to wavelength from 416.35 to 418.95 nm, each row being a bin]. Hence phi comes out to 1372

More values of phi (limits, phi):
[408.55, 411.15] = 1141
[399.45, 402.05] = 1551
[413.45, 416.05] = 1448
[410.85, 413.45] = 1357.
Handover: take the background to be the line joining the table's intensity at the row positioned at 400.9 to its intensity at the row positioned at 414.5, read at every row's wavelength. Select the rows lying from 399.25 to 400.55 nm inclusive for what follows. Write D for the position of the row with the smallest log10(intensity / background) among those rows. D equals 399.3 nm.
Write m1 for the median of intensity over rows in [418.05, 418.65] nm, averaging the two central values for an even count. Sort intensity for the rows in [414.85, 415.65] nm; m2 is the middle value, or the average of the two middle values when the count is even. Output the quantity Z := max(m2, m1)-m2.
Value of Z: 0.5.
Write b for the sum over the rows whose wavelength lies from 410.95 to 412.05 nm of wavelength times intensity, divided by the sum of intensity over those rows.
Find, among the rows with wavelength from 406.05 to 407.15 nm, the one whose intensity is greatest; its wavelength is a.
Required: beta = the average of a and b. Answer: 408.81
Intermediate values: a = 406.1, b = 411.51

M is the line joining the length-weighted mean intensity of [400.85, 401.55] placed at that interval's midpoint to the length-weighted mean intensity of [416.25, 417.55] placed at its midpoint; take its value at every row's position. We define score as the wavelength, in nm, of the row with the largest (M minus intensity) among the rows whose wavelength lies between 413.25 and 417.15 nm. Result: 415.6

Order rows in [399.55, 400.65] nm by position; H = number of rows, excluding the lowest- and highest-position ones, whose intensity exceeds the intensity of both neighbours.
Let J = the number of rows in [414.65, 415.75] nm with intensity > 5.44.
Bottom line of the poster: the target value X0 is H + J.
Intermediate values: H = 1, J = 0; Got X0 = 1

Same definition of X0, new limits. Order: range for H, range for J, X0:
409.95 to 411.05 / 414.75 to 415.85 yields 0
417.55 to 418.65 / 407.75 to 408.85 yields 1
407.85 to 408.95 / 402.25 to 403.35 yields 8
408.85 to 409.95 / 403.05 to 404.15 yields 8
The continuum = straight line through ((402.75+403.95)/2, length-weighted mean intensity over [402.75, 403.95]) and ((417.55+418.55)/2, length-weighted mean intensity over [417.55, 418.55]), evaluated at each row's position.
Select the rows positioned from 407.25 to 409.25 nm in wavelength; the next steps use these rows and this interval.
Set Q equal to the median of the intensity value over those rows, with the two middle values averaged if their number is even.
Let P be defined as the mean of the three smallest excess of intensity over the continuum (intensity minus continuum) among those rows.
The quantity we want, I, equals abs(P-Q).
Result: 6.06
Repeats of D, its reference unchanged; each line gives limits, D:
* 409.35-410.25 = 410.2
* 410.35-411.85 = 410.4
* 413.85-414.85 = 414.8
